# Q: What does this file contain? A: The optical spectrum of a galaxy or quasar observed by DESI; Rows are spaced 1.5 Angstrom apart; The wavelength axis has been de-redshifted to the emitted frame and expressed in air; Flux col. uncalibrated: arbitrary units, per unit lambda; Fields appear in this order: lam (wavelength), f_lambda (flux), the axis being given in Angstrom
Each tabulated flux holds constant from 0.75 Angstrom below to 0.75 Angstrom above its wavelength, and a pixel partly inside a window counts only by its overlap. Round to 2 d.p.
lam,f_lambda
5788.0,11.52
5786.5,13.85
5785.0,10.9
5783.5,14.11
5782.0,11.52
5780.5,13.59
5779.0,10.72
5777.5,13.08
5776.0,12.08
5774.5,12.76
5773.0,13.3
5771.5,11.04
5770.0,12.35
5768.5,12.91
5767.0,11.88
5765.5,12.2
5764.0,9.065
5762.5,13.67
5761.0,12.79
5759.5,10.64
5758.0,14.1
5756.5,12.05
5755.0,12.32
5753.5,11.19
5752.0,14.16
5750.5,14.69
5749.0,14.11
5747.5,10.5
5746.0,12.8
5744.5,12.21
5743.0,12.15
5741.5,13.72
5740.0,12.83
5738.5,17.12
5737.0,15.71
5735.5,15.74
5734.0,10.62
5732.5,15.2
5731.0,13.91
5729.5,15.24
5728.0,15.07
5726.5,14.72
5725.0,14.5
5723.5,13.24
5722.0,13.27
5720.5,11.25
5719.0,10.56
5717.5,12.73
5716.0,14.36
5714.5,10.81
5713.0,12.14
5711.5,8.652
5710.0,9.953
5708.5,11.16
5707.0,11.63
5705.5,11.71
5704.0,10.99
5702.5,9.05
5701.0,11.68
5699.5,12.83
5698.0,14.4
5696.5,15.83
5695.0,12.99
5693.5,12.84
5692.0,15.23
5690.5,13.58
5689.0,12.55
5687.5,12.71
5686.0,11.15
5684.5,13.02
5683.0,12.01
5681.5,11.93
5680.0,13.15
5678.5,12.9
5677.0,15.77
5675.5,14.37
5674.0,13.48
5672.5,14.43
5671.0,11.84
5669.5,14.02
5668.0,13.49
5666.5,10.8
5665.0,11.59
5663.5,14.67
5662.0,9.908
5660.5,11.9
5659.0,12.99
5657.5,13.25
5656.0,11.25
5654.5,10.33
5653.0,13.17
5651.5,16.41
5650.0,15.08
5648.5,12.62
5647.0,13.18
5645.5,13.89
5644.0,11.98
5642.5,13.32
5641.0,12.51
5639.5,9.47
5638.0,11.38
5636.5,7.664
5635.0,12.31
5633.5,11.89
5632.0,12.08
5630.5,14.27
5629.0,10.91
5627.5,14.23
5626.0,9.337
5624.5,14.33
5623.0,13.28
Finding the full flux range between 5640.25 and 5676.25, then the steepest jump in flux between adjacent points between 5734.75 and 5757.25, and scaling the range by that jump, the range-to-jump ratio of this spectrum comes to 1.52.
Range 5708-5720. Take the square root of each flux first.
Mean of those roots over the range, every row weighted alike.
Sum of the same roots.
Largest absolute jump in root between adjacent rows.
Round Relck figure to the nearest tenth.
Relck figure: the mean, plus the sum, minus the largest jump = 29.6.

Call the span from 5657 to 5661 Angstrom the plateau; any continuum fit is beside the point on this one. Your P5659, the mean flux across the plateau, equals 12.7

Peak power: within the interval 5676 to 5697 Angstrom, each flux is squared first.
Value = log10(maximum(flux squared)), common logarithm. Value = 2.40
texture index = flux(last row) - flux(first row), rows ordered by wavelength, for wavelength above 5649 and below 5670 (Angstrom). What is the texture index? -1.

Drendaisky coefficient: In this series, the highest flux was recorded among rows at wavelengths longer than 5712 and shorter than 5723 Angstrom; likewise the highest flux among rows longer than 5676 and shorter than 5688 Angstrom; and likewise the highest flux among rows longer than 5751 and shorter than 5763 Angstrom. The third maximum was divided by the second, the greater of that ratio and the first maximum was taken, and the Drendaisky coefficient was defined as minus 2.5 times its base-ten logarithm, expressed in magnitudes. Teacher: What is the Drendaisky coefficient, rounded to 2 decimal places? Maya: -2.89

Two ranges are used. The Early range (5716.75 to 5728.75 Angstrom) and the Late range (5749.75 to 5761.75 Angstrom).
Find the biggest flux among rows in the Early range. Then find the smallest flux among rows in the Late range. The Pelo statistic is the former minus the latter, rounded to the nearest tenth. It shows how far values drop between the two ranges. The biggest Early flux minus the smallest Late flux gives 4.4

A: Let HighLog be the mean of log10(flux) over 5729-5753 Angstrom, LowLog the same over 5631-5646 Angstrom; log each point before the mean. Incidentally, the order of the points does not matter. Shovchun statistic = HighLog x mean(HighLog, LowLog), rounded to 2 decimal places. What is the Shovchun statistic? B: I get 1.25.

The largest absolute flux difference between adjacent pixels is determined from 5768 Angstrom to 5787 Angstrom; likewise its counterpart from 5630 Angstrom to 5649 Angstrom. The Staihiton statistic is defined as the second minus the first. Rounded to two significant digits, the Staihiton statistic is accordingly 1.4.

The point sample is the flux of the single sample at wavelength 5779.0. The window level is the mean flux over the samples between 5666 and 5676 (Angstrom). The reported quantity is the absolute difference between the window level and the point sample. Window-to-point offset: 2.5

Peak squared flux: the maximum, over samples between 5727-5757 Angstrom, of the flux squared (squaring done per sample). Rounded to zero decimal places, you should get 293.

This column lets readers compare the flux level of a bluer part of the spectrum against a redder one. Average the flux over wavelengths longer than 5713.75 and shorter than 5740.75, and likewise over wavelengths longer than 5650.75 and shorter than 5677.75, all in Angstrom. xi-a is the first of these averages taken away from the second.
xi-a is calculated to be -0.73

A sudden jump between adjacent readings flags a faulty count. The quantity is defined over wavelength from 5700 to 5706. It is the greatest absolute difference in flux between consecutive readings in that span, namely 2.6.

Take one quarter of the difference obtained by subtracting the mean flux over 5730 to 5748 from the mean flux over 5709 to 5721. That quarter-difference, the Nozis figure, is -0.6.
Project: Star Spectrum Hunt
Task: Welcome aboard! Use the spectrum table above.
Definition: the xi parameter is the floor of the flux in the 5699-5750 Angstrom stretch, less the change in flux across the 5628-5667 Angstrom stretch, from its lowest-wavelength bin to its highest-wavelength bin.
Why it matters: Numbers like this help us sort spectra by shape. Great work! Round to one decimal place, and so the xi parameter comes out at 8.8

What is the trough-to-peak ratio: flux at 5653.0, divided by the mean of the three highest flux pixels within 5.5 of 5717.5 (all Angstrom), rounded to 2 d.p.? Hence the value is 0.98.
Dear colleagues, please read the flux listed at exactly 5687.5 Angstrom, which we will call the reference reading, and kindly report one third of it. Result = 4.2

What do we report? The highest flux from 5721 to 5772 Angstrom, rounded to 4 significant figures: 17.12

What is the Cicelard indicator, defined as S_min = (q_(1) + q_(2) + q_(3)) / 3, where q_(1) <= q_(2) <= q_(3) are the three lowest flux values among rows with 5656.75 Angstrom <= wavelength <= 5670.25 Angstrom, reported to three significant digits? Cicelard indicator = 10.8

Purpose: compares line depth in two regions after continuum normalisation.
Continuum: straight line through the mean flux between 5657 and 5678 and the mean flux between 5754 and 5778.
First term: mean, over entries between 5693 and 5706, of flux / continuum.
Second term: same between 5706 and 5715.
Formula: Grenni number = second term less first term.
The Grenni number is -0.13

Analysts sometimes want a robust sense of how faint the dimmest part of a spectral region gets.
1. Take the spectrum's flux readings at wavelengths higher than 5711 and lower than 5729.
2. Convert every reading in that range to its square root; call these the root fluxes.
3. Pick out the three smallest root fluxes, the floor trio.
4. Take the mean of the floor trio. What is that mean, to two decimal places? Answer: 3.16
